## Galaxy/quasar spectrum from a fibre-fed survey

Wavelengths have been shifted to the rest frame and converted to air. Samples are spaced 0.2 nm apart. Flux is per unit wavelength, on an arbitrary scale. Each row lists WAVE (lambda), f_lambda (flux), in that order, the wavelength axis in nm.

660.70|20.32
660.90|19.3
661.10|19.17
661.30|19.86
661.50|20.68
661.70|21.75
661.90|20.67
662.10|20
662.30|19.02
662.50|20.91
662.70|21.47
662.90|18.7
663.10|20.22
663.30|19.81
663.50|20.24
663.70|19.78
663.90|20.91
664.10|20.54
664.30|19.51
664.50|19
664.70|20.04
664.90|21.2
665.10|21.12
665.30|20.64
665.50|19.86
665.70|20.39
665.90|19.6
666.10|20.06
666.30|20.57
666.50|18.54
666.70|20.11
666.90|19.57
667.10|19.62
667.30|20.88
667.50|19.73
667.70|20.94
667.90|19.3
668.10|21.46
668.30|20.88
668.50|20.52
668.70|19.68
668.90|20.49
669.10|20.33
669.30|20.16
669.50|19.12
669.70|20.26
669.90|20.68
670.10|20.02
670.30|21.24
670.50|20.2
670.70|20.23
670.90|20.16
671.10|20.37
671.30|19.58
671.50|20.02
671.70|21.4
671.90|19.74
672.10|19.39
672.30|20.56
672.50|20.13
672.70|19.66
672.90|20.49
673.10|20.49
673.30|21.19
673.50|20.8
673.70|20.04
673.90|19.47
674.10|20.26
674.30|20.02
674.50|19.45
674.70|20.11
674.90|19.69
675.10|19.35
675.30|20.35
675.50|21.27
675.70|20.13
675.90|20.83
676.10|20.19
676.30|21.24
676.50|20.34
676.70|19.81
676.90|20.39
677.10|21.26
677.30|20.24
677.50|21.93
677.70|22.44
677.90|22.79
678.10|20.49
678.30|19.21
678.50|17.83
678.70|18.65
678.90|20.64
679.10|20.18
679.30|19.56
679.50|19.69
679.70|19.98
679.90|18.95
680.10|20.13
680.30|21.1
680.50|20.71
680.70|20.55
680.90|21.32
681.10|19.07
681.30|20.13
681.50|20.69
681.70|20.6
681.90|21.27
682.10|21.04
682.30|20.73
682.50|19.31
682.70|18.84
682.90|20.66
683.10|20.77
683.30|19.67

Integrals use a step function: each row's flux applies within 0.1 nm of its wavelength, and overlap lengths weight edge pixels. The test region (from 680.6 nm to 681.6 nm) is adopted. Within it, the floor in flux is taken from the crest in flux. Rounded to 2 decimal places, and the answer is 2.25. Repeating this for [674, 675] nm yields 0.81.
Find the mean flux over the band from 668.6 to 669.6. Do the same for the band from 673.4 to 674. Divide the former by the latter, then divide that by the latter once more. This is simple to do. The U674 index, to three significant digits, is 0.0494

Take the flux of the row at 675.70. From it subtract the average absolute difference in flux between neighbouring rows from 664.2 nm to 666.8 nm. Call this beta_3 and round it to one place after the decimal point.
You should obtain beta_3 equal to 19.3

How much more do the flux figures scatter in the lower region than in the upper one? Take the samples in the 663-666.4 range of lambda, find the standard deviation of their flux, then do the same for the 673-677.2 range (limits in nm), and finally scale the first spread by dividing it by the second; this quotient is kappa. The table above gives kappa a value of 0.98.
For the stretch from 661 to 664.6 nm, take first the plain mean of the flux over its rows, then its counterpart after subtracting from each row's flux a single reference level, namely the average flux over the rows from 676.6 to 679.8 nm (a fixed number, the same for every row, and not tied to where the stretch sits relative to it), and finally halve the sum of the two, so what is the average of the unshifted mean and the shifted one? 10.0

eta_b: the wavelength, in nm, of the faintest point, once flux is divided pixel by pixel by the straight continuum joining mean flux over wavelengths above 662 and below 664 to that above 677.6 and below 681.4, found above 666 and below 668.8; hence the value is 666.50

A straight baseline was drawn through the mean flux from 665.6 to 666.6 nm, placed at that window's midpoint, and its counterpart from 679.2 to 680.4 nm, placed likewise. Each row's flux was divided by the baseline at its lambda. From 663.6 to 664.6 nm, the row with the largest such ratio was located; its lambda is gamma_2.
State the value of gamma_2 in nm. 663.90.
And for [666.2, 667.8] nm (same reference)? 667.70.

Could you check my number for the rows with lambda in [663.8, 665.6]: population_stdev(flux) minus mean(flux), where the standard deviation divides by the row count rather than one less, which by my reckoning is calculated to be -19.6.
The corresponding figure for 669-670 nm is -19.6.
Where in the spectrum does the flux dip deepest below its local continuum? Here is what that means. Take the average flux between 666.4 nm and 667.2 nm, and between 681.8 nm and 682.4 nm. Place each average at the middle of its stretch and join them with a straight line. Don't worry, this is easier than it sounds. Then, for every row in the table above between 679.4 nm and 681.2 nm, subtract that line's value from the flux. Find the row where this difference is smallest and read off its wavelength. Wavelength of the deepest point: 681.10 nm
